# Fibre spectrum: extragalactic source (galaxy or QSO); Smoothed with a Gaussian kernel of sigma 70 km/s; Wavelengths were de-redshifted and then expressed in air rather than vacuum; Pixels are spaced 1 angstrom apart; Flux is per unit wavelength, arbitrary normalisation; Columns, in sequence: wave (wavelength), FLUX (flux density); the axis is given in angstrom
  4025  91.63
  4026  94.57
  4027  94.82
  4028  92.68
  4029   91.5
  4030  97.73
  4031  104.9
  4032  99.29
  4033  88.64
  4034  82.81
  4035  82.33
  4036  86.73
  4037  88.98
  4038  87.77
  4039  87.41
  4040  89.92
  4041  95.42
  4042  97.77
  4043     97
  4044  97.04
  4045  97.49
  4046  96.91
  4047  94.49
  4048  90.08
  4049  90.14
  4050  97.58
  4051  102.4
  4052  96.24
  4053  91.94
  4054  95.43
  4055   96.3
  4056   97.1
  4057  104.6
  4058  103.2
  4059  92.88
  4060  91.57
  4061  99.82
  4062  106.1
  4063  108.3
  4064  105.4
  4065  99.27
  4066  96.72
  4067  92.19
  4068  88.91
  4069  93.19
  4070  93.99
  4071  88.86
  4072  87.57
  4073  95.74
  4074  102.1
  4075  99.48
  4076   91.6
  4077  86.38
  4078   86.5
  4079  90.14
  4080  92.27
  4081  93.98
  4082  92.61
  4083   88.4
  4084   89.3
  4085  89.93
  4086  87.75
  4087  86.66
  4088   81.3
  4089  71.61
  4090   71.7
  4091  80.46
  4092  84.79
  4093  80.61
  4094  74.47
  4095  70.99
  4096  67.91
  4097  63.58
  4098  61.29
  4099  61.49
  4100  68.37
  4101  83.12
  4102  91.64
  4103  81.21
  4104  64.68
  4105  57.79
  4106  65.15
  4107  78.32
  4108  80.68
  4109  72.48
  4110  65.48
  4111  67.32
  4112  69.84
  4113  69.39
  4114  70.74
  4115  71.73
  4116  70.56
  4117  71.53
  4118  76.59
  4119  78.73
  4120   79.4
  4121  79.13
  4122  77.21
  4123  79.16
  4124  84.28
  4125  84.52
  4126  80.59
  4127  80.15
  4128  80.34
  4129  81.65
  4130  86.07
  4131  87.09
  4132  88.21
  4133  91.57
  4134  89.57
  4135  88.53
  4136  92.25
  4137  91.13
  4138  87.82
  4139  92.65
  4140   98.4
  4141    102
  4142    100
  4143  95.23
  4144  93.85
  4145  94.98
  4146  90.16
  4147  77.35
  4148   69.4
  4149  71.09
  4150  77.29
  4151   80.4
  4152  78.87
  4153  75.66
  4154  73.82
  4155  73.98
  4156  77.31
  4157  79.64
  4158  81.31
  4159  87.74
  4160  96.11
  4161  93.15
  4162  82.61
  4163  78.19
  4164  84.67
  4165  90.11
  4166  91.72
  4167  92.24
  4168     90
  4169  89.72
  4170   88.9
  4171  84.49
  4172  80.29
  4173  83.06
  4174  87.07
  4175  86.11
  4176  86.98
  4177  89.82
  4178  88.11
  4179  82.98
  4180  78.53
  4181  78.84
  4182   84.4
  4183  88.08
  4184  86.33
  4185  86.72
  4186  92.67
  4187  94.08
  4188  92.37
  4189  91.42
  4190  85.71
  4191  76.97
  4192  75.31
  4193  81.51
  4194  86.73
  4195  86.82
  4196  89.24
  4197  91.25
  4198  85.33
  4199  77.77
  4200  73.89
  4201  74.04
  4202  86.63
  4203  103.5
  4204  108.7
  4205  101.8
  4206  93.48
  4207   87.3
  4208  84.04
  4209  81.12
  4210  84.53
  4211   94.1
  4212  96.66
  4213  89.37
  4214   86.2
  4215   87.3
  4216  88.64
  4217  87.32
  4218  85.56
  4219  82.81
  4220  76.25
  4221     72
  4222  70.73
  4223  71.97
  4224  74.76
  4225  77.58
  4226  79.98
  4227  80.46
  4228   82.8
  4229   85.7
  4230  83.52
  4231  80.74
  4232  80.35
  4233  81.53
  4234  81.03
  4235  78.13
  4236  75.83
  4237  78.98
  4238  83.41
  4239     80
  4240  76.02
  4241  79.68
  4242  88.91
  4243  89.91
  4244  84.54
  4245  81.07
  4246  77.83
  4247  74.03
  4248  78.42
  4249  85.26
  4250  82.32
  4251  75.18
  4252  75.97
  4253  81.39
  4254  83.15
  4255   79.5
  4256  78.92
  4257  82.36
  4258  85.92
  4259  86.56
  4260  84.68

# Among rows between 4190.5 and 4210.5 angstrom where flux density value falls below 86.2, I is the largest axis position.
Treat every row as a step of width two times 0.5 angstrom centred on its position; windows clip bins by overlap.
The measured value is 4210 angstrom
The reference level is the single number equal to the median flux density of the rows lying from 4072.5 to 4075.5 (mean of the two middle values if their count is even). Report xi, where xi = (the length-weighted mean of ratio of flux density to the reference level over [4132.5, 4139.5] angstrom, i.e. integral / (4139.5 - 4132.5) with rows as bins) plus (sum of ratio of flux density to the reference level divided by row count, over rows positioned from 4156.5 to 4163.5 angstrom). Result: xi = 1.77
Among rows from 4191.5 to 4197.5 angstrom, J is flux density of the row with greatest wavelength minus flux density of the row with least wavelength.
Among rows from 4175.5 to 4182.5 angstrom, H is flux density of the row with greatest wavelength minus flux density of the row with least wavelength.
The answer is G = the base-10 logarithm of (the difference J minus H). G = 1.3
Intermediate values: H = -2.6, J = 16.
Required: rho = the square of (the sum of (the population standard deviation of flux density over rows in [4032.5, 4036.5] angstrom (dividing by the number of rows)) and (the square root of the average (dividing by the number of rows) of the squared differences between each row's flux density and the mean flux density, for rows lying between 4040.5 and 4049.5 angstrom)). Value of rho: 30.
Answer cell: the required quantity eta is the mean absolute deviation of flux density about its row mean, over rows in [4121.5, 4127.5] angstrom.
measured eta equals 2.3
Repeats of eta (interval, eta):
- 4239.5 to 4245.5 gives 4.4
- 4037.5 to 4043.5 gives 4.2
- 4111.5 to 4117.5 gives 0.7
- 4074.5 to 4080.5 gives 3.4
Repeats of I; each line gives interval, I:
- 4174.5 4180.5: 4180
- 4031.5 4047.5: 4035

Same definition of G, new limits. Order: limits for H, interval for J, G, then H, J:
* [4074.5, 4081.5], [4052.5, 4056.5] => 1.0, -5.5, 5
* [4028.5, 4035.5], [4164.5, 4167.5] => 1.1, -9.2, 2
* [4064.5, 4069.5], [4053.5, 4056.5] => 0.9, -6.1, 2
